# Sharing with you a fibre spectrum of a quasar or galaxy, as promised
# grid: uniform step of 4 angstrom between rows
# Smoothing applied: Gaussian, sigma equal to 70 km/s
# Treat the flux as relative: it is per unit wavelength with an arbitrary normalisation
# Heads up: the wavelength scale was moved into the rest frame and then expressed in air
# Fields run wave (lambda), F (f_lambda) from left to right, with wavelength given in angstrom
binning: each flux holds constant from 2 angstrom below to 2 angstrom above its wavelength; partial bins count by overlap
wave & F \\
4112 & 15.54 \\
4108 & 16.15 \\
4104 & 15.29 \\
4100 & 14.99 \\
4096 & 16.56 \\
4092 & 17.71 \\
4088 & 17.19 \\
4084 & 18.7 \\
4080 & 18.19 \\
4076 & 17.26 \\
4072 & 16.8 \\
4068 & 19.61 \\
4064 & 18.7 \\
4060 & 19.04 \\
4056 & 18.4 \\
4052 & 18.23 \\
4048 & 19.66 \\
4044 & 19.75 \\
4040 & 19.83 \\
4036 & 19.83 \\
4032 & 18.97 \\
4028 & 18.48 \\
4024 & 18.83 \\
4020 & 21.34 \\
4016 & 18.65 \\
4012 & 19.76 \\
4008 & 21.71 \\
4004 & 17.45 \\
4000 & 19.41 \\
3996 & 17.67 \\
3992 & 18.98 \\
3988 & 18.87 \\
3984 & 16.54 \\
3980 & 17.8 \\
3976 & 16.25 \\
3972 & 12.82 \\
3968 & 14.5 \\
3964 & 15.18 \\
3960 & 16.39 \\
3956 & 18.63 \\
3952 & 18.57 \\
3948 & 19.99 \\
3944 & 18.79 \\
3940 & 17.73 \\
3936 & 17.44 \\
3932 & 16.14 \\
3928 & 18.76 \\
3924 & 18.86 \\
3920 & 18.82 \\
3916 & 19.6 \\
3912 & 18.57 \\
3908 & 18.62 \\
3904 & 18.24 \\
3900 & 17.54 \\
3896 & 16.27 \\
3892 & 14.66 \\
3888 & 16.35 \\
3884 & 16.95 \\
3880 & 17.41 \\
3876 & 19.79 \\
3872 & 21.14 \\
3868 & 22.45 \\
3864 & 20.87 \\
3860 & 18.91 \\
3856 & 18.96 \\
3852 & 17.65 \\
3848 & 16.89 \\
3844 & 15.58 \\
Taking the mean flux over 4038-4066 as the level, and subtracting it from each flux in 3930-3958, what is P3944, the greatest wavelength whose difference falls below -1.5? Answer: 3936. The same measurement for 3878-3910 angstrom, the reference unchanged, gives 3900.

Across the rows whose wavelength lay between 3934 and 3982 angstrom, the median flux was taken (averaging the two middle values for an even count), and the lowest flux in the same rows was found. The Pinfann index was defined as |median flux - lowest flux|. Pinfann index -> 4.8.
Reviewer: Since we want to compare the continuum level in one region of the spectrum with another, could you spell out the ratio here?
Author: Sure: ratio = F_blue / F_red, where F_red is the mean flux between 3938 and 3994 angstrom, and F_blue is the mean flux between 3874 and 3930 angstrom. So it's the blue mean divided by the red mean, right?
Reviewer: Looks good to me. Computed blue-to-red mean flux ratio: 1.04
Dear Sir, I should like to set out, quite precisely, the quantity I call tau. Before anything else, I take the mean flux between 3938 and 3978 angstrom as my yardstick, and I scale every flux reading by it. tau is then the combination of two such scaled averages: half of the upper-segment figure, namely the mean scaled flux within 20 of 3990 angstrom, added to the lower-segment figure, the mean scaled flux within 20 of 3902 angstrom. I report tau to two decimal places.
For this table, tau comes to 1.57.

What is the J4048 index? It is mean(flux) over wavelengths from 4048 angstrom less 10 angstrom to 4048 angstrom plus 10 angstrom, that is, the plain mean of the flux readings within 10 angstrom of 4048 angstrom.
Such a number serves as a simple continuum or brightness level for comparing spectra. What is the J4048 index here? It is 19.2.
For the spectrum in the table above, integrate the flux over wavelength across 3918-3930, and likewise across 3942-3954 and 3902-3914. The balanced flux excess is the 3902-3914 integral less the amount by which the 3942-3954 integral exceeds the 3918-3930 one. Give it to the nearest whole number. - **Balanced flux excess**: 218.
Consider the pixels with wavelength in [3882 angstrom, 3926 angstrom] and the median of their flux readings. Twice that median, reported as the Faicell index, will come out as 36.5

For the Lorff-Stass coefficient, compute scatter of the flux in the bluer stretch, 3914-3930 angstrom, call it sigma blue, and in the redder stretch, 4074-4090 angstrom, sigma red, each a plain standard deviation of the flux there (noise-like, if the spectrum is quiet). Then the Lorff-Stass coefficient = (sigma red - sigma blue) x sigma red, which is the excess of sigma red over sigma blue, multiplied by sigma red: 0.2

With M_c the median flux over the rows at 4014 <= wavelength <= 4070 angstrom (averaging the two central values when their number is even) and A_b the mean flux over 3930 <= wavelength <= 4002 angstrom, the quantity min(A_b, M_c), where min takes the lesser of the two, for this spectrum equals 17.3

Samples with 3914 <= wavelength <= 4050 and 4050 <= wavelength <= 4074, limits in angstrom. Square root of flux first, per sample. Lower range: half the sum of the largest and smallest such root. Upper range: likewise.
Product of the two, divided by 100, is 0.176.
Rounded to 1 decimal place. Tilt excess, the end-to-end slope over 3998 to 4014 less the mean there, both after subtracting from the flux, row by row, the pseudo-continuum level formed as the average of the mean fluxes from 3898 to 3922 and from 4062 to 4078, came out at -1.2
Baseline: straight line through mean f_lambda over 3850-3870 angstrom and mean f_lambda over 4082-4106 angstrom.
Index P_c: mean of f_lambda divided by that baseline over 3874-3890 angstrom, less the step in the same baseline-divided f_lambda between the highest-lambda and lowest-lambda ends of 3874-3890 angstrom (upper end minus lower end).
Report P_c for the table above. 1.07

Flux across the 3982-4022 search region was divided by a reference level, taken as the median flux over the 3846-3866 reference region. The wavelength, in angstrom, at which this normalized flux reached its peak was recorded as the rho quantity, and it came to 4008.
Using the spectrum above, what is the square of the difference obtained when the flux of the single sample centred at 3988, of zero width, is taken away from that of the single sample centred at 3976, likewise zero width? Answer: 6.9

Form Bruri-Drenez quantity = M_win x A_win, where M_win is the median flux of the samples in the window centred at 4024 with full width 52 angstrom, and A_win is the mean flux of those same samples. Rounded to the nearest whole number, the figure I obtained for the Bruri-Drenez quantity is 384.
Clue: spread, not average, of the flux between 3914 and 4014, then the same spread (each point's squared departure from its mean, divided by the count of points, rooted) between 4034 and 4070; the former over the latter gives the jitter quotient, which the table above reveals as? 3.1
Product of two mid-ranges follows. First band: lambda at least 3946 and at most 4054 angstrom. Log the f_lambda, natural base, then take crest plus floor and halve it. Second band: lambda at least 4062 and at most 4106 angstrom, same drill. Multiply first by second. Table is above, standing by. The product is 8.0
